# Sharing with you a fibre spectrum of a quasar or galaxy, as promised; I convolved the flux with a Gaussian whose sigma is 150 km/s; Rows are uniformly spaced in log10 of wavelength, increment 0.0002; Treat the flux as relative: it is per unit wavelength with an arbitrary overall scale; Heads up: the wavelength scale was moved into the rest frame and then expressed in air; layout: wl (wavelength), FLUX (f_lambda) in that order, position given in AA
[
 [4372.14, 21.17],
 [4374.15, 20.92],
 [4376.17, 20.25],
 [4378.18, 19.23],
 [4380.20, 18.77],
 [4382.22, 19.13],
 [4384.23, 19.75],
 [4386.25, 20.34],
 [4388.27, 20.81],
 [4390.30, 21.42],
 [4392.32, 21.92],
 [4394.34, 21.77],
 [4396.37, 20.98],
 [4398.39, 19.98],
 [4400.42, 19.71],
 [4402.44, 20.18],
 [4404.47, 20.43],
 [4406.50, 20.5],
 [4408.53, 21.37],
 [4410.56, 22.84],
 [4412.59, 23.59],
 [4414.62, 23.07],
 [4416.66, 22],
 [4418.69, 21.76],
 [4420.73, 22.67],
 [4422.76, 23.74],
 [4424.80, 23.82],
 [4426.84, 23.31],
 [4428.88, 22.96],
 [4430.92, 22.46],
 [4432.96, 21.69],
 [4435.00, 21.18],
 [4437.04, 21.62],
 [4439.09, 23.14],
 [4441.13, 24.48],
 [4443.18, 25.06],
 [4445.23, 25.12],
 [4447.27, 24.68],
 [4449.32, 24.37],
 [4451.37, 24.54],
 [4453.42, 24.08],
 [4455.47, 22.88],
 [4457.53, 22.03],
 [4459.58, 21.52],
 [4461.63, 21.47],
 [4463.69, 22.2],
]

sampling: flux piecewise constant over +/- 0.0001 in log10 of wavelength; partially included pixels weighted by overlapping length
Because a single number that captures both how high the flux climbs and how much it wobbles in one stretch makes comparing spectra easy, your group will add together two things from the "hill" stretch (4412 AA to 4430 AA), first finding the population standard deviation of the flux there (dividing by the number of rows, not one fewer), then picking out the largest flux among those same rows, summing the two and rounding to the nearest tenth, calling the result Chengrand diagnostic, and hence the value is 24.5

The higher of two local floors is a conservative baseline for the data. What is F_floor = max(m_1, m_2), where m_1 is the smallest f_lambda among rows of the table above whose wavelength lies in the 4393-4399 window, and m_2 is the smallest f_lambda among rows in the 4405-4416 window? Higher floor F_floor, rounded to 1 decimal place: 20.5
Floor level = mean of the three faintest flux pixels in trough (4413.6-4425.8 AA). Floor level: 22.1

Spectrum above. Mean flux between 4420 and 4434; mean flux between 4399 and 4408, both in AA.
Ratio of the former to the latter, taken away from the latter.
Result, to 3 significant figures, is 19.1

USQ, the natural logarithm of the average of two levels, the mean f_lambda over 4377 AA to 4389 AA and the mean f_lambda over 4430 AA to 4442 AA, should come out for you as 3.05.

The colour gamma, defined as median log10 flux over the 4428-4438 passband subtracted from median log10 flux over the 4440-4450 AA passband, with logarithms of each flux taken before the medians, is 0.056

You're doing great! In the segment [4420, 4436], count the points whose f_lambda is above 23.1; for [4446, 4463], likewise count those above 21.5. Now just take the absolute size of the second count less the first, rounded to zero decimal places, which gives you 4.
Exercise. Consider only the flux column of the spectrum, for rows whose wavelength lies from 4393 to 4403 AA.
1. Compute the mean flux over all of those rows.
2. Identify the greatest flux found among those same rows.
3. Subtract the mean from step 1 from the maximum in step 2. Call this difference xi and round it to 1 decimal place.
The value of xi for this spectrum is 1.2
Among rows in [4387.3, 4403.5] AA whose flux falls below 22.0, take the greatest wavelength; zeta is 4402.44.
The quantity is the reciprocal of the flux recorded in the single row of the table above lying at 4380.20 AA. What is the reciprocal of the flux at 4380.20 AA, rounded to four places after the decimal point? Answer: 0.0533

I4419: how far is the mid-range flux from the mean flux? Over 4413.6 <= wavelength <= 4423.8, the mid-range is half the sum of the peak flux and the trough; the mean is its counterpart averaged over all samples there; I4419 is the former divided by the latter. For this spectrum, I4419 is 1.00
